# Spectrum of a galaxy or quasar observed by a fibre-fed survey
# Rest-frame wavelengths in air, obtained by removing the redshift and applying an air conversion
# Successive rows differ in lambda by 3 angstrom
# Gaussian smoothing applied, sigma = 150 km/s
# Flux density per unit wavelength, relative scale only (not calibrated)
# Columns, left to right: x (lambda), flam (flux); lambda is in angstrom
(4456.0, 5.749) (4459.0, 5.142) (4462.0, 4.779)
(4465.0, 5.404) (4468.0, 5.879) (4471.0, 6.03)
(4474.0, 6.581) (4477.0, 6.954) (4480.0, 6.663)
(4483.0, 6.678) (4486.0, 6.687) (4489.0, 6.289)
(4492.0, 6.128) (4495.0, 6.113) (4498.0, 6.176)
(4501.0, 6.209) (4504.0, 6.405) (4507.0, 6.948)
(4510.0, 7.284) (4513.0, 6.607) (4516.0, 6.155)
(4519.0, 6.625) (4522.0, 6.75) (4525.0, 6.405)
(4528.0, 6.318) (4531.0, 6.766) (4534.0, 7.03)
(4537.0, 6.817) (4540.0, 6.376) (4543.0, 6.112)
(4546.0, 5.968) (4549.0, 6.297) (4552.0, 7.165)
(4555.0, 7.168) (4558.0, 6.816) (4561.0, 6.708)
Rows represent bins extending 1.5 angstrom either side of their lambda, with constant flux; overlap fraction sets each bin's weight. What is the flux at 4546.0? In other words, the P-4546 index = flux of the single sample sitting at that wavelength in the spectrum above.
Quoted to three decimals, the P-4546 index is 5.968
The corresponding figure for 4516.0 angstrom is 6.155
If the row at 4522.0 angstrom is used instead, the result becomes 6.750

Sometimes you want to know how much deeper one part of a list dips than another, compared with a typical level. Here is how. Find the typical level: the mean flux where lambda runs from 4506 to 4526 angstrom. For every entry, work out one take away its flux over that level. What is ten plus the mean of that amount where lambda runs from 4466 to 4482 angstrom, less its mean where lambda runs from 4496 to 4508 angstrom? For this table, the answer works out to 10.0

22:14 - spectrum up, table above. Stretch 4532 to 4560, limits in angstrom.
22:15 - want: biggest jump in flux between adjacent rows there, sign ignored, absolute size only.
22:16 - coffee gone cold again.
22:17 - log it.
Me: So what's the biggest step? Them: 0.87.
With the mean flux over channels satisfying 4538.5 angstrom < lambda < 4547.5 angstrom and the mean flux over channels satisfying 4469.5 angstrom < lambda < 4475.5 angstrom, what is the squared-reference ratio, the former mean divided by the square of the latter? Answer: 0.155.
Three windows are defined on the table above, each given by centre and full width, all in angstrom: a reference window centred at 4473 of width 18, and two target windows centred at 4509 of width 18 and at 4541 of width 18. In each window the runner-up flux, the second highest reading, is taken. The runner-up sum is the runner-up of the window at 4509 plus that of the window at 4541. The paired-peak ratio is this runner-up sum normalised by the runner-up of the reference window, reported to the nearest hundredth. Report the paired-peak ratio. 2.07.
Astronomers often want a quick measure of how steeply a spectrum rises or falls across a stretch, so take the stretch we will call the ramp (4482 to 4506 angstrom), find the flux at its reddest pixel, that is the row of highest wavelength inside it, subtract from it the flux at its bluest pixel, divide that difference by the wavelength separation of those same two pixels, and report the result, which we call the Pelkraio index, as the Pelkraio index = -0.013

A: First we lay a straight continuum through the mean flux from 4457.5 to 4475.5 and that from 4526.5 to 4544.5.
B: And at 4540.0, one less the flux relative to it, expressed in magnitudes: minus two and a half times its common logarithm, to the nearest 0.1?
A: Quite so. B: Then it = 3.5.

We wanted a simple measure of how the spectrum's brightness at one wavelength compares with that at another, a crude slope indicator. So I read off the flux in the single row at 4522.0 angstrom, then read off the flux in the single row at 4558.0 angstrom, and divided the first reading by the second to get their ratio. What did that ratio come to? 0.99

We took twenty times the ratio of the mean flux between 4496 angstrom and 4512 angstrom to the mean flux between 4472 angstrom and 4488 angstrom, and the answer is 19.7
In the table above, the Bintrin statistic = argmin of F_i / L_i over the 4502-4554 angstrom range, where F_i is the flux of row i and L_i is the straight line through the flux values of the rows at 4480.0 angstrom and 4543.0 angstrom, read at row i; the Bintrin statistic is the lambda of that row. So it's 4516.0 angstrom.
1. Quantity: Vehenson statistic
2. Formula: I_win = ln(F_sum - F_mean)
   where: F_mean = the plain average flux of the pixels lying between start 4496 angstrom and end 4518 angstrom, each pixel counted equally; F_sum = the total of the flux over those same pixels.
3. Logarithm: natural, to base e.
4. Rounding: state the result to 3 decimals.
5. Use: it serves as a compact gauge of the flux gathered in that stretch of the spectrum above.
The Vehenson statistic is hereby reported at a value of 3.670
